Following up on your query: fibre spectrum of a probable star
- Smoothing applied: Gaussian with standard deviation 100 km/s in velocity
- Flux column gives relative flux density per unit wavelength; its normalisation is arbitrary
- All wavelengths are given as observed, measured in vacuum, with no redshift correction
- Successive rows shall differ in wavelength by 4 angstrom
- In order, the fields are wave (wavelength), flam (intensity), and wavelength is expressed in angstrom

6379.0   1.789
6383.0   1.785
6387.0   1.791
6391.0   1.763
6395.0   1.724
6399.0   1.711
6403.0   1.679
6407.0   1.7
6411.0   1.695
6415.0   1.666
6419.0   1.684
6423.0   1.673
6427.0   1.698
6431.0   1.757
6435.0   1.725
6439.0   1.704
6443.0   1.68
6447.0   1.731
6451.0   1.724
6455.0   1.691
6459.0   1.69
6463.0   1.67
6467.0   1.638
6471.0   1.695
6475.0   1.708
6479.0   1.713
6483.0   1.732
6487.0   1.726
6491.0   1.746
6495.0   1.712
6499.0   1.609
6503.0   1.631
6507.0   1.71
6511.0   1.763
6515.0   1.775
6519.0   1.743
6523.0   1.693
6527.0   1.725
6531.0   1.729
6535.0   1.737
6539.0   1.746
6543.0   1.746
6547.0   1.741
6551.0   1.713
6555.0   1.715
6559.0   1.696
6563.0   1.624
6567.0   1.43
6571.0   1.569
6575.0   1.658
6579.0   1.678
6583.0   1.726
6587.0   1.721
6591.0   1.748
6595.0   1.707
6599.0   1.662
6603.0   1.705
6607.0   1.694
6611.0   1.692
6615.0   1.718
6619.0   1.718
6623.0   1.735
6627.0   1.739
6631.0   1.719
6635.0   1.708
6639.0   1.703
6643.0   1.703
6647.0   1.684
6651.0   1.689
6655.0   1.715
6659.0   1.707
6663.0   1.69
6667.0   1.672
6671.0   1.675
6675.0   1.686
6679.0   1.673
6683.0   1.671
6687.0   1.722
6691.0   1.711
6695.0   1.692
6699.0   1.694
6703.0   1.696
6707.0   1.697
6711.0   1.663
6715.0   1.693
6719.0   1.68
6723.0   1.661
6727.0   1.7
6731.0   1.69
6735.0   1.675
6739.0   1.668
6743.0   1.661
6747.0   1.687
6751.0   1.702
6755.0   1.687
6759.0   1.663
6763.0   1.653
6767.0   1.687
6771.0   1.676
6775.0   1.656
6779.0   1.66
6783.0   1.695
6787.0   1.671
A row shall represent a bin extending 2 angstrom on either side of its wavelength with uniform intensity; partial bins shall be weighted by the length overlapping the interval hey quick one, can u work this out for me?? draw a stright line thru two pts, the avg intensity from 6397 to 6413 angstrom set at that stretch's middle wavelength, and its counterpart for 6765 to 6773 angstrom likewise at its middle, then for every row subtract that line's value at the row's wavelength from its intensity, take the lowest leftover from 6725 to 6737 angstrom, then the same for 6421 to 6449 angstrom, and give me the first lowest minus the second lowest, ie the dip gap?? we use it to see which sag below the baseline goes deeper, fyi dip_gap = 0.01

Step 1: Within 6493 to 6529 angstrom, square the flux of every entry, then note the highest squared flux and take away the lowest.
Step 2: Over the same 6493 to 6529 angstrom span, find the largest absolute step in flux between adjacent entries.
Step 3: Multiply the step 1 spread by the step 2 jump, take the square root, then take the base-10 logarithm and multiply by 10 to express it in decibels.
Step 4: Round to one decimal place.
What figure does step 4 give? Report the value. -6.2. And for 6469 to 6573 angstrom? -3.3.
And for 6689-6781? -10.6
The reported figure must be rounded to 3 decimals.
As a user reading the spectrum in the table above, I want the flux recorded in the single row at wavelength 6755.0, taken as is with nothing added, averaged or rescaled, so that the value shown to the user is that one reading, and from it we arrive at 1.687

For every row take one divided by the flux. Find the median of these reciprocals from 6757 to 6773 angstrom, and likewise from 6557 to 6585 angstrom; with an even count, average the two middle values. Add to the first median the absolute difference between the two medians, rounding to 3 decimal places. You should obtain 0.603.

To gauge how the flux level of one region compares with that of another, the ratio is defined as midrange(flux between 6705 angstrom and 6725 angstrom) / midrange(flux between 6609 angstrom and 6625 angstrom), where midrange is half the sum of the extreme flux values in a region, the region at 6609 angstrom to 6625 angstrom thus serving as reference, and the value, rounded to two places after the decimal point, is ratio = 0.98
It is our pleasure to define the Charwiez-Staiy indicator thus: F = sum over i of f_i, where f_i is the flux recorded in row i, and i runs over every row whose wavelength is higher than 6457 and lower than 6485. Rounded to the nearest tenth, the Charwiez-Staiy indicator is 11.8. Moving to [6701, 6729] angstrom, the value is 11.8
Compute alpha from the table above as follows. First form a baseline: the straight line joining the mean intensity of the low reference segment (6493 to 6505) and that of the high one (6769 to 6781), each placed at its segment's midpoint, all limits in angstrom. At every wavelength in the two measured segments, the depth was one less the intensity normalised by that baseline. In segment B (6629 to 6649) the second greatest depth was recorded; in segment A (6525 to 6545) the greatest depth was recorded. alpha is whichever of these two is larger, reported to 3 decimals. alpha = -0.027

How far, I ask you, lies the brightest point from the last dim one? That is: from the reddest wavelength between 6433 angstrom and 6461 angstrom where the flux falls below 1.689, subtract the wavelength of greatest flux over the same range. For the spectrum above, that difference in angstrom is -4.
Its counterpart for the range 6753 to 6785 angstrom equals -4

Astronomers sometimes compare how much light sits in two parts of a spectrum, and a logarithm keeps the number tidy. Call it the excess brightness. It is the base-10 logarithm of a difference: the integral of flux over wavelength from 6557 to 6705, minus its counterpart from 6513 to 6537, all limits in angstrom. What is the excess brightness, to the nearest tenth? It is 2.3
